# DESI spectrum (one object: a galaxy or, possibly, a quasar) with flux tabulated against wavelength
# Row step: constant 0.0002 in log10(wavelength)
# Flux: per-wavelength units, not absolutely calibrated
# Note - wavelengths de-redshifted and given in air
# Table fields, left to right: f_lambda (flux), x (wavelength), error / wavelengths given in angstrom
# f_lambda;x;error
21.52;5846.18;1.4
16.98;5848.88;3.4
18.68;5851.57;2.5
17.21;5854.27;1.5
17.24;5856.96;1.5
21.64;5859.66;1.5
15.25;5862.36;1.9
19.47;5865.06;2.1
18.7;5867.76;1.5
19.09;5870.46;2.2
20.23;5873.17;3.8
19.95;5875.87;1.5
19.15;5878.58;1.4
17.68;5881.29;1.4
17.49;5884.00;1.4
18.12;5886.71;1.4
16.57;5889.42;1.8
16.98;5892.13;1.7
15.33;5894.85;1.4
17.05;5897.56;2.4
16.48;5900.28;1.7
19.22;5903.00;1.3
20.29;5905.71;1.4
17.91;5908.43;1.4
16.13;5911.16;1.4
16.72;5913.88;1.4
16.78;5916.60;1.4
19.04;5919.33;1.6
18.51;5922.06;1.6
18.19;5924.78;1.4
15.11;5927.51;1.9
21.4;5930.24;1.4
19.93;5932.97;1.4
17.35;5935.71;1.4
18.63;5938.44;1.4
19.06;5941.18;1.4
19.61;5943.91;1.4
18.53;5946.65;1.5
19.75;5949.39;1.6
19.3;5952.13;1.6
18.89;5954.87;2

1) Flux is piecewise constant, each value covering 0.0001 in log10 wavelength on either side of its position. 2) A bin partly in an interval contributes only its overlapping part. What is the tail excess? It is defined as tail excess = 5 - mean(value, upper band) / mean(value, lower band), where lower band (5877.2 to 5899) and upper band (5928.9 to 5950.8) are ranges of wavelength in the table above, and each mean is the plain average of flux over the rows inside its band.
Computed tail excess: 3.89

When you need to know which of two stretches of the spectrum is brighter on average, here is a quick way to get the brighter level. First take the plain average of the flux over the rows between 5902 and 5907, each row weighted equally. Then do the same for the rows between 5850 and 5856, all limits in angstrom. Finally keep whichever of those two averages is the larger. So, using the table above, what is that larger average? 19.8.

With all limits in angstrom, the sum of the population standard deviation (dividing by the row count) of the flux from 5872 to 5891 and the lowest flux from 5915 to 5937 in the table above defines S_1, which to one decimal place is 16.4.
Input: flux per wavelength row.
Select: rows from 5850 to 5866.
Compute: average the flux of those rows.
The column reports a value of 18.2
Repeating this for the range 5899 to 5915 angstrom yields 17.8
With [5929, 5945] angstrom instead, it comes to 19.3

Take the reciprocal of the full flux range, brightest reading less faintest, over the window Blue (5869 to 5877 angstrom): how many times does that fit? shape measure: 0.88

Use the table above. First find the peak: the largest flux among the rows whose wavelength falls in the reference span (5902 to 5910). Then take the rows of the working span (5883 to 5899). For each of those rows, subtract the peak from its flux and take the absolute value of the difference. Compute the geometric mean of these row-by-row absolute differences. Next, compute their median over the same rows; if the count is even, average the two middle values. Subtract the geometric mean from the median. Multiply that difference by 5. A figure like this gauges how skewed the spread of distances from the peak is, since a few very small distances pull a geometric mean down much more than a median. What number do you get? 0.1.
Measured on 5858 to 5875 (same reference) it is 1.7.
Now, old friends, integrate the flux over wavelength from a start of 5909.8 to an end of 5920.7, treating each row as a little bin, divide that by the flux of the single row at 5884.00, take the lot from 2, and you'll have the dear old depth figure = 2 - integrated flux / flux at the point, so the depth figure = -8.7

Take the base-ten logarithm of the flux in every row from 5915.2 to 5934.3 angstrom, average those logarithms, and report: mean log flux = 1.26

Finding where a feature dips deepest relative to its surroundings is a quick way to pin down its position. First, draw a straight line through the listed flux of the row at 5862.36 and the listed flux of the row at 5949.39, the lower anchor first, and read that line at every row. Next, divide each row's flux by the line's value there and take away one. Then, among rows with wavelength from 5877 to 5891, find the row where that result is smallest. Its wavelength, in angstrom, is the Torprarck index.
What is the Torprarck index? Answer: 5889.42 angstrom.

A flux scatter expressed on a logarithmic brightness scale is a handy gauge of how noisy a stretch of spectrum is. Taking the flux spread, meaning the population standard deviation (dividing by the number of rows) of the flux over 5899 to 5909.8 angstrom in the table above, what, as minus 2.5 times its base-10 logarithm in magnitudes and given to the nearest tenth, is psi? -0.4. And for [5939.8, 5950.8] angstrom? 0.8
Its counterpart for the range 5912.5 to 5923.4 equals 0.0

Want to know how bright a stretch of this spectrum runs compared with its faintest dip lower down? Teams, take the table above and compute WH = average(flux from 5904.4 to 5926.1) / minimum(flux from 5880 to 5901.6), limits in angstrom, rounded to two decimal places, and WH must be 1.17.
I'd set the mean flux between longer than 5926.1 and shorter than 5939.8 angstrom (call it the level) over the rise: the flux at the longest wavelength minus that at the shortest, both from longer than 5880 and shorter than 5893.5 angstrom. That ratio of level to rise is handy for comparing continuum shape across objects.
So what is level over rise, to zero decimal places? -26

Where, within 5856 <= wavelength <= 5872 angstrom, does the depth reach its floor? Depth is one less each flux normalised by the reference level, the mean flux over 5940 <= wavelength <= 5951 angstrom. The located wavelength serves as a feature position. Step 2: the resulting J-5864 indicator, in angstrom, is 5859.66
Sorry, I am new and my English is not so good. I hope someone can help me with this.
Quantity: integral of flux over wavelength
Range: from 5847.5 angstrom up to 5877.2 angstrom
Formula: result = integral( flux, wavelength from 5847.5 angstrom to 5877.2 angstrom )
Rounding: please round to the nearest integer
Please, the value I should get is 552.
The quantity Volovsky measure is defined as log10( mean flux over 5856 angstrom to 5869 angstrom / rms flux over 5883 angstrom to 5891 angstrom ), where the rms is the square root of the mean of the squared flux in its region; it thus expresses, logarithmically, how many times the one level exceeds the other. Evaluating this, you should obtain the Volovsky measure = 0.026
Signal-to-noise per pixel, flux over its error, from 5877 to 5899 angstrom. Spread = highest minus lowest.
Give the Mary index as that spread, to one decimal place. 6.6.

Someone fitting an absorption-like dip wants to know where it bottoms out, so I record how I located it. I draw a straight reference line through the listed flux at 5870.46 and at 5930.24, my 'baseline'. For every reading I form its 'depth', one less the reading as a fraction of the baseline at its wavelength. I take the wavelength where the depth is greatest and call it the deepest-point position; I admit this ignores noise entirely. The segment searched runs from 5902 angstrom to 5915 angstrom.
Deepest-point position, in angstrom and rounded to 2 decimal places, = 5911.16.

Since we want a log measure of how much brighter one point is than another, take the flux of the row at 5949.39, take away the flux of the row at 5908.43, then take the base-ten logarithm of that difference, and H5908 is 0.3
